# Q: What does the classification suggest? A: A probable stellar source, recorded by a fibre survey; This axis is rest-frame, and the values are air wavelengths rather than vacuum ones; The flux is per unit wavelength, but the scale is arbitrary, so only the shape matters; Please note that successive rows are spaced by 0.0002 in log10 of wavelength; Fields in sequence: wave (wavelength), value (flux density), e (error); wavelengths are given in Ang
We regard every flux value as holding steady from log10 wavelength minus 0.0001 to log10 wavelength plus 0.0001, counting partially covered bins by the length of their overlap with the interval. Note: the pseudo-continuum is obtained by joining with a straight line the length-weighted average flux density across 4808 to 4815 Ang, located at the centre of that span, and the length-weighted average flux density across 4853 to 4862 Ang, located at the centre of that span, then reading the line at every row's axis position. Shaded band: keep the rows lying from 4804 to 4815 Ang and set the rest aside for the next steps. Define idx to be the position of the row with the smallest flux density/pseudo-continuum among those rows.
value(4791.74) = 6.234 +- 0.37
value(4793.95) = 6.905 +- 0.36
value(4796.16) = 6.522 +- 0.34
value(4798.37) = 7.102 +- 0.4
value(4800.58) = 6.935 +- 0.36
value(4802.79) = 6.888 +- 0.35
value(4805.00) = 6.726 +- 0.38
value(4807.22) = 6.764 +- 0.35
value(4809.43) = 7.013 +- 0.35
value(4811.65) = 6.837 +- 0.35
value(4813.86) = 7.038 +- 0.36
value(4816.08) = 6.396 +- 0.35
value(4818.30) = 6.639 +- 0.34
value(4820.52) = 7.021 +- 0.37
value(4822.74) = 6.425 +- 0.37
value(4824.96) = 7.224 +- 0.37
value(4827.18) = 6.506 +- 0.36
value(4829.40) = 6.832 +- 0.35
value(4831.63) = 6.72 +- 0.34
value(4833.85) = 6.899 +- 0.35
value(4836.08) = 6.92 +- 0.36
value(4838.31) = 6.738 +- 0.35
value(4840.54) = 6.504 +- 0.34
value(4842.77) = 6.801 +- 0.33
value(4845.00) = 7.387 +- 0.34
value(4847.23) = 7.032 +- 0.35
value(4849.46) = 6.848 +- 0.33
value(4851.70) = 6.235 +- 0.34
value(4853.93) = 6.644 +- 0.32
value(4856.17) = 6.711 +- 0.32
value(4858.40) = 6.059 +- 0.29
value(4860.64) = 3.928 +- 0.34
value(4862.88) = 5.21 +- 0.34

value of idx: 4805.00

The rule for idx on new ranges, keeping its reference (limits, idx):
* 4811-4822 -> 4816.08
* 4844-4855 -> 4851.70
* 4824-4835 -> 4827.18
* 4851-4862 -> 4860.64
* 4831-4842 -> 4831.63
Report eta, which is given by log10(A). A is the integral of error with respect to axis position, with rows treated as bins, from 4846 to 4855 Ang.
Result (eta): 0.480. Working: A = 3.02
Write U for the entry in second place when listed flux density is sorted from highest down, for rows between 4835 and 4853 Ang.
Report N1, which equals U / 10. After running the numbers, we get 0.703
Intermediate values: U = 7.032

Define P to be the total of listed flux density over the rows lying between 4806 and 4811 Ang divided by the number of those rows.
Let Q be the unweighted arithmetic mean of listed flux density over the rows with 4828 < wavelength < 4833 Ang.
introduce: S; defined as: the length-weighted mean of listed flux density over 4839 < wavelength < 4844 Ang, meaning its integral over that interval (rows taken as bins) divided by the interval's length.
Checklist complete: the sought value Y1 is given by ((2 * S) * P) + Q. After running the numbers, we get 99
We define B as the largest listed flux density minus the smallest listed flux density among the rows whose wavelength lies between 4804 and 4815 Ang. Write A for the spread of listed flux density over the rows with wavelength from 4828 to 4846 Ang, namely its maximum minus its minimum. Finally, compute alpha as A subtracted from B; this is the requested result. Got -0.57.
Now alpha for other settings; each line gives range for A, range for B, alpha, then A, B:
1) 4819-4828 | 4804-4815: -0.49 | 0.80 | 0.31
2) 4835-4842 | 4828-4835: -0.24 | 0.42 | 0.18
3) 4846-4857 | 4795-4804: -0.22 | 0.80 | 0.58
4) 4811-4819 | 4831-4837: -0.44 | 0.64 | 0.20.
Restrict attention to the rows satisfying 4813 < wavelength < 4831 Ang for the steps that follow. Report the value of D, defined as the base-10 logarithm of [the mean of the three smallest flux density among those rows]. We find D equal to 0.809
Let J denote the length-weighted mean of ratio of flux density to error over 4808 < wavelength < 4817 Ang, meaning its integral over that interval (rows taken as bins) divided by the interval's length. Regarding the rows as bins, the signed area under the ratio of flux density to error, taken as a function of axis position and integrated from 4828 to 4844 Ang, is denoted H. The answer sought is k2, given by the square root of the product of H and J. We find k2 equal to 78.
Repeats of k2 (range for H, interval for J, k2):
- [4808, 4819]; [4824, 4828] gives 63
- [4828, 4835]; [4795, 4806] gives 51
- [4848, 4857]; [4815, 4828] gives 58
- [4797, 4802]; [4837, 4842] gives 42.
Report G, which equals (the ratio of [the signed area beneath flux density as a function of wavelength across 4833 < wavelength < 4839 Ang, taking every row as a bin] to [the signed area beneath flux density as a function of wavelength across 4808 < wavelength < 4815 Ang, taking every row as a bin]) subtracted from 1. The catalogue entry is 0.16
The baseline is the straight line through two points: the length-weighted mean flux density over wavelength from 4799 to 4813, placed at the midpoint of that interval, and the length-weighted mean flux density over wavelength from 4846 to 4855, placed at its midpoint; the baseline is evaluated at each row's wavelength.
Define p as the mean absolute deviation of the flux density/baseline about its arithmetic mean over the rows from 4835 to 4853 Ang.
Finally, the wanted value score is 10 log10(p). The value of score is -14.5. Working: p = 0.036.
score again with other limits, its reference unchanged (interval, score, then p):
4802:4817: -16.5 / 0.023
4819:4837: -15.2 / 0.030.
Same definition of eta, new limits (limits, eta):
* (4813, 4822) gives 0.505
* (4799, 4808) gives 0.513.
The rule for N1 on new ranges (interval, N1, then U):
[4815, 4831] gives 0.702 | 7.021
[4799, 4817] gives 0.701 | 7.013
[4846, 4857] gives 0.685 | 6.848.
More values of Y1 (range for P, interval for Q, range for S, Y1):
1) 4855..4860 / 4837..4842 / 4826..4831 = 92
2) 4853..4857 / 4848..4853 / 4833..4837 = 99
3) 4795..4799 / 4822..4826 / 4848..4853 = 96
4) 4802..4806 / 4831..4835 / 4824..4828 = 100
